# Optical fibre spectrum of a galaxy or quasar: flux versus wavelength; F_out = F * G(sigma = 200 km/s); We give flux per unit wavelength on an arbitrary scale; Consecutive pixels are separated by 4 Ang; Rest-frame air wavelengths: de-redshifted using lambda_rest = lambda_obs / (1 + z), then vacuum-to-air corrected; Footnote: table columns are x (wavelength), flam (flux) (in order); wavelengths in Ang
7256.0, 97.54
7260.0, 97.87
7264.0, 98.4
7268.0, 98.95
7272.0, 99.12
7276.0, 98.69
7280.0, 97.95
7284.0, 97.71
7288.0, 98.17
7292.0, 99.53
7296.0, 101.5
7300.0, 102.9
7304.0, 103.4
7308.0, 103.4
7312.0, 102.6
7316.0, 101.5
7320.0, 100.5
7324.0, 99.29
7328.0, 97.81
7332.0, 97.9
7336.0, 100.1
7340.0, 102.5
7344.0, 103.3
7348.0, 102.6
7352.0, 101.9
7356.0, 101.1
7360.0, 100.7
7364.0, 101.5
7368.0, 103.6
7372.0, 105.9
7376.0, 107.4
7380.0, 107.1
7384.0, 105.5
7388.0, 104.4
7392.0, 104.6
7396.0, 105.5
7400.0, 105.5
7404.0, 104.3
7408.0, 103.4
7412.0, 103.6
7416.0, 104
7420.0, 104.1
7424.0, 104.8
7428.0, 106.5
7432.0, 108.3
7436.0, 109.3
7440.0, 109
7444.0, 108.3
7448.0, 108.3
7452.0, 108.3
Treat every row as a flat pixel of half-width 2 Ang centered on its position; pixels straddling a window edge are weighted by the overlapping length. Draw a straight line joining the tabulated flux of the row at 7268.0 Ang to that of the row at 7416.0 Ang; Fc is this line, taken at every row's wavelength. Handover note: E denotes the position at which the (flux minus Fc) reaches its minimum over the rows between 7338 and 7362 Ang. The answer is 7360.0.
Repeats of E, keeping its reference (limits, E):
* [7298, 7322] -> 7320.0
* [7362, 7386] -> 7364.0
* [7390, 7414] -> 7408.0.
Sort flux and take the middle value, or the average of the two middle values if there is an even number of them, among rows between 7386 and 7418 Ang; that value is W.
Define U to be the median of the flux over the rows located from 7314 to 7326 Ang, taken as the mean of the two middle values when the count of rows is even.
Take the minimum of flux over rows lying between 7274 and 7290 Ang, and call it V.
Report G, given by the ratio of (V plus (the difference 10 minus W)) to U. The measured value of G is 0.033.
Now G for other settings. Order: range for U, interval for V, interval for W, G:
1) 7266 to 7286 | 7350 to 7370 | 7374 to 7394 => 0.053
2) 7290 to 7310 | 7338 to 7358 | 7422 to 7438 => 0.036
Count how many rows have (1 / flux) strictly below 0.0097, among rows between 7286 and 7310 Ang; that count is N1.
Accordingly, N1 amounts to 2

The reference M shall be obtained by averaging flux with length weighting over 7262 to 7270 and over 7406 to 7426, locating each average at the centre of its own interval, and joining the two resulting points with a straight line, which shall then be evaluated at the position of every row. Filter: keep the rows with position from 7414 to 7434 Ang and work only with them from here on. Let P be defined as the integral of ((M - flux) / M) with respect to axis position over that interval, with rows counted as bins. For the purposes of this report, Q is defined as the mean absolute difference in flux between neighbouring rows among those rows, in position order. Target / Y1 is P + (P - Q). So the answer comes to -1.6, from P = -0.24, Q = 1.1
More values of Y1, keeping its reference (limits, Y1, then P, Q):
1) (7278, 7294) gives -0.4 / 0.17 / 0.7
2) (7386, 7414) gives -1.1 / -0.29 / 0.6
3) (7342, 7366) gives -0.7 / -0.02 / 0.7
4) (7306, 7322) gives -1.5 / -0.26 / 1.0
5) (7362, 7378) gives -2.7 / -0.35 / 2.0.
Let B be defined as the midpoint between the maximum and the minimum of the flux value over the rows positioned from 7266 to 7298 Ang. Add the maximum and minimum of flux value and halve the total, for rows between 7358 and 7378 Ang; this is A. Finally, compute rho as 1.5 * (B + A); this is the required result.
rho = 305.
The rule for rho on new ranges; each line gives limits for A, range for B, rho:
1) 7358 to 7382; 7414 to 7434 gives 315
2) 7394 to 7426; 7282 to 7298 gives 306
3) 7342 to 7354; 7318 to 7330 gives 303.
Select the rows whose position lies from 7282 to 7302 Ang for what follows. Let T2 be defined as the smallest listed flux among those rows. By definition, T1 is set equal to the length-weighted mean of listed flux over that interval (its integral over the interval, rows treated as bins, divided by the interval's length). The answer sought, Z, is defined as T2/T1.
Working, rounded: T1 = 100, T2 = 97.71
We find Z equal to 0.977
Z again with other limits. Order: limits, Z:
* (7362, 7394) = 0.967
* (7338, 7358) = 0.988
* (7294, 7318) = 0.990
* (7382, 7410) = 0.987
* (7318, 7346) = 0.976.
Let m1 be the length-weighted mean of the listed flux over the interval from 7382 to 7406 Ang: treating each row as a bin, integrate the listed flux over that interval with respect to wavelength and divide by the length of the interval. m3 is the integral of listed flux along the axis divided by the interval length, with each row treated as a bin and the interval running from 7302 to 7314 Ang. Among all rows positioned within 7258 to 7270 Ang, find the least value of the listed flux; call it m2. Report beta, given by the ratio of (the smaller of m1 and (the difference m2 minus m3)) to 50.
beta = -0.11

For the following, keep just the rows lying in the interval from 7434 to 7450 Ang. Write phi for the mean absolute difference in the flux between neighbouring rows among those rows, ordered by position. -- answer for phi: 0.33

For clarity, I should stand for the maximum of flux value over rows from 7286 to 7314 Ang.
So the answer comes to 103.4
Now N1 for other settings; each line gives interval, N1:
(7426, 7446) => 5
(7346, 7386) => 5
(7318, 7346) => 1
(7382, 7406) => 6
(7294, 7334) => 2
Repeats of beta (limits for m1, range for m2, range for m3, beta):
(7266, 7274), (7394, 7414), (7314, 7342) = 0.07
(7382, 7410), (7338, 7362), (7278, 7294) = 0.05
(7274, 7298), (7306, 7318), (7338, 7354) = -0.02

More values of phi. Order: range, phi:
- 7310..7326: 1.10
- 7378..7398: 0.95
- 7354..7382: 1.23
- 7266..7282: 0.45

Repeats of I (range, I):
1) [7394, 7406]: 105.5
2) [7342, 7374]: 105.9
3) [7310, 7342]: 102.6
